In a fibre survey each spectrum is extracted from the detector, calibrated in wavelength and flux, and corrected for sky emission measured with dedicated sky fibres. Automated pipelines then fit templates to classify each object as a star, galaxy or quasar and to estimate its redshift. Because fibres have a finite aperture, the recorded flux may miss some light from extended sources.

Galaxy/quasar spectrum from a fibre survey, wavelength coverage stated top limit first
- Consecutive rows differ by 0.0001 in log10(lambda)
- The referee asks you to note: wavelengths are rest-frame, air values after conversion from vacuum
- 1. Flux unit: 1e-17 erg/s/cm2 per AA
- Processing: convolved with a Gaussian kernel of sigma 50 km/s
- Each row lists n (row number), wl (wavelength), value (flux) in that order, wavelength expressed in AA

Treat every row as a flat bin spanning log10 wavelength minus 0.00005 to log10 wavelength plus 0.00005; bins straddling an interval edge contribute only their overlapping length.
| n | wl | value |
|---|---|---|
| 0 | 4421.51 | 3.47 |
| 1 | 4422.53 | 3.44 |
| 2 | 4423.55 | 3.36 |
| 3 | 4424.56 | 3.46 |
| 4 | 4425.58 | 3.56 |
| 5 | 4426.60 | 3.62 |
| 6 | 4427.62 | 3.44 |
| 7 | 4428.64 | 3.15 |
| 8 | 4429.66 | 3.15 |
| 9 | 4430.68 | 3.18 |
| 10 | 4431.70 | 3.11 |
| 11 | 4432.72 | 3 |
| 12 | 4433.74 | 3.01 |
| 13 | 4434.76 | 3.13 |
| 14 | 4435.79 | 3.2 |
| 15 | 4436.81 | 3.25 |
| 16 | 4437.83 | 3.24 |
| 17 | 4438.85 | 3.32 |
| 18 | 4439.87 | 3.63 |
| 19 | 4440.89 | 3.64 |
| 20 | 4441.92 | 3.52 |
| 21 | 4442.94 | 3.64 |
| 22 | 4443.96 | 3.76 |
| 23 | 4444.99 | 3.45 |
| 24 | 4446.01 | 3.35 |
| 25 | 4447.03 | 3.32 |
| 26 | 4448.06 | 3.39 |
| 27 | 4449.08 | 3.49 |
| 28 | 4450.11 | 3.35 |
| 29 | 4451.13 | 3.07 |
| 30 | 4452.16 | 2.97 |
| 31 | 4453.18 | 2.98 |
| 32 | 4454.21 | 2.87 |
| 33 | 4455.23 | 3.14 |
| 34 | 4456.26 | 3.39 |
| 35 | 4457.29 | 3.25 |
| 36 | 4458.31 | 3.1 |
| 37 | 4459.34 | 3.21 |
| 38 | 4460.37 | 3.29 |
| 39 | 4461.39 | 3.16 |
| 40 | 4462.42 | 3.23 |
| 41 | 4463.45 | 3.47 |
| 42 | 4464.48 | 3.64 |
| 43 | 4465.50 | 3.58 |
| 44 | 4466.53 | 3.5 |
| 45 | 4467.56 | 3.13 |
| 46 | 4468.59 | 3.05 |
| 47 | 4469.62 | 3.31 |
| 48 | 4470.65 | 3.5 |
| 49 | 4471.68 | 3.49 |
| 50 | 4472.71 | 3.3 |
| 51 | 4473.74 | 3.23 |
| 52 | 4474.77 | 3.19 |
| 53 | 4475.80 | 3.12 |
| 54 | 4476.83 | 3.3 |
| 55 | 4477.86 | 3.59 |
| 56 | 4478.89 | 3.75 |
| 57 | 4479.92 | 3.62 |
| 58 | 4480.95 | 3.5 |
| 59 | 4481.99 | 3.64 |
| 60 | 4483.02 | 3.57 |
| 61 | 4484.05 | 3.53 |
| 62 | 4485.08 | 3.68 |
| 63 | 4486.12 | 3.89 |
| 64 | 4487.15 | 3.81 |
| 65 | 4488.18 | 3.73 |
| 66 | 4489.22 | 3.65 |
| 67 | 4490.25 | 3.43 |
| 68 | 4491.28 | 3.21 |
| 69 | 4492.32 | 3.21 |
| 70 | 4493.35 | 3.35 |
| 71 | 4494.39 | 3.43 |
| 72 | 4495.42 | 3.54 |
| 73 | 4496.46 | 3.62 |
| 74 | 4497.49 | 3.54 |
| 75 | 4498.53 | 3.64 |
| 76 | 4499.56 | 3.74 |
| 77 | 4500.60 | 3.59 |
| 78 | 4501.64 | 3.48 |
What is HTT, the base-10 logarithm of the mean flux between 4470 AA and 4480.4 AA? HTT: 0.533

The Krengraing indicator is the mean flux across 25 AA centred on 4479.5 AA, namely 3.47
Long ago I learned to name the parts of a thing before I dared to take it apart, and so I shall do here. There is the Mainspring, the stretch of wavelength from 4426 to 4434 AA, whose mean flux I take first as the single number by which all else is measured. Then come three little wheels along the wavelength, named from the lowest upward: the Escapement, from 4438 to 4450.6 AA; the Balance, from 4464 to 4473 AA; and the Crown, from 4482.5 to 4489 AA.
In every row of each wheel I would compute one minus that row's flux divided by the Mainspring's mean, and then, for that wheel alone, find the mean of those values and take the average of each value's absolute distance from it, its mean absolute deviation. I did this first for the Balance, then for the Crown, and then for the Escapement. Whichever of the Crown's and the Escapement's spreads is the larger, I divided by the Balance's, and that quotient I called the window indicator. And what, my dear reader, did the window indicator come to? 0.73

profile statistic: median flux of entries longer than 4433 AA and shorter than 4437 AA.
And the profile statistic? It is 3.2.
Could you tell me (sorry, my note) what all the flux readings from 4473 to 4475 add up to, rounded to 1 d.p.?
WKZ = 6.4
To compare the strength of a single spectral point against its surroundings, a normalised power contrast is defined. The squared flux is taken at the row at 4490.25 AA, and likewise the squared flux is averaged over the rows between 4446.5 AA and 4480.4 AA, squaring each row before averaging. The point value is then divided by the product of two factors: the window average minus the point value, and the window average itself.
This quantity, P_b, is -1.32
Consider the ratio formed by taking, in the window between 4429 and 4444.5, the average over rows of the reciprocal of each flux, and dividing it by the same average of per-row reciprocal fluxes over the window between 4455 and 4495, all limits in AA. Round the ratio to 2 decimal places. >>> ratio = 1.03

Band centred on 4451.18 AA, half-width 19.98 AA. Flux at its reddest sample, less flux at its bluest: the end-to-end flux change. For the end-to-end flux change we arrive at 0.39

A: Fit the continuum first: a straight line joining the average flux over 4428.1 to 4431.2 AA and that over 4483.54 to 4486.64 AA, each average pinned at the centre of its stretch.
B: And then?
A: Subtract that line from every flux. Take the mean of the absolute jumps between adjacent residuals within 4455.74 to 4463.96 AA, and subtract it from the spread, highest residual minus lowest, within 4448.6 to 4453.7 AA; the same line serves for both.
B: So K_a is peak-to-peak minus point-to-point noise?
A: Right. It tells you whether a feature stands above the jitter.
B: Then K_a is 0.42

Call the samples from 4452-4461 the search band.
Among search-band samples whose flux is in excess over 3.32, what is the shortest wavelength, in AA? 4456.26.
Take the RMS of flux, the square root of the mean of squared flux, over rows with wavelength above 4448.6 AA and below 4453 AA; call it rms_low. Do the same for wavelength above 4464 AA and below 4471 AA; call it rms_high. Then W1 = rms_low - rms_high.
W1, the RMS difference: -0.17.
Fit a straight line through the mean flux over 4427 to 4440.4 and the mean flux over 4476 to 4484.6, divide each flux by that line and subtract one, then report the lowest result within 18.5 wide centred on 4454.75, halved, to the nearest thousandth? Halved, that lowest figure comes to -0.074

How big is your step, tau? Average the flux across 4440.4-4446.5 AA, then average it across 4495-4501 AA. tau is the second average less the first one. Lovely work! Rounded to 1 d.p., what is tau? 0.1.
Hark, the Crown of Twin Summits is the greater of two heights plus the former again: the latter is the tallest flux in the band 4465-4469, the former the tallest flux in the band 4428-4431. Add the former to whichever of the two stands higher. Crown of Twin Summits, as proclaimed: 6.76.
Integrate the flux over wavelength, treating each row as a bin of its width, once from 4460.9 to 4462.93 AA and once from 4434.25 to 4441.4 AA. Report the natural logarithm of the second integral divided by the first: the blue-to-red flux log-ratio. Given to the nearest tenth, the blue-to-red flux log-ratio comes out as 1.3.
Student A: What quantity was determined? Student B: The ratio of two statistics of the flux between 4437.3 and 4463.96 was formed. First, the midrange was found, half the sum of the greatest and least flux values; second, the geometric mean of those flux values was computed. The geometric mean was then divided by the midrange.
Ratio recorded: 1.00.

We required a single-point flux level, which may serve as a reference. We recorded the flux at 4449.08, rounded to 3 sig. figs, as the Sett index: 3.49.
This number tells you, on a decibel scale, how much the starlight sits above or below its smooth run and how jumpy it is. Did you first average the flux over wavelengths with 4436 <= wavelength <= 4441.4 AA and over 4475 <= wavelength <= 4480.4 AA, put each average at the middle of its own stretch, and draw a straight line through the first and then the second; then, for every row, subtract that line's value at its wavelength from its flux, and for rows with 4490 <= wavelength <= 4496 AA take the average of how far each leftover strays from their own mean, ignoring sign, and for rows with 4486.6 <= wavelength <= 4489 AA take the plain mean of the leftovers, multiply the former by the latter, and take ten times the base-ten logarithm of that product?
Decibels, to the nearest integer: -15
